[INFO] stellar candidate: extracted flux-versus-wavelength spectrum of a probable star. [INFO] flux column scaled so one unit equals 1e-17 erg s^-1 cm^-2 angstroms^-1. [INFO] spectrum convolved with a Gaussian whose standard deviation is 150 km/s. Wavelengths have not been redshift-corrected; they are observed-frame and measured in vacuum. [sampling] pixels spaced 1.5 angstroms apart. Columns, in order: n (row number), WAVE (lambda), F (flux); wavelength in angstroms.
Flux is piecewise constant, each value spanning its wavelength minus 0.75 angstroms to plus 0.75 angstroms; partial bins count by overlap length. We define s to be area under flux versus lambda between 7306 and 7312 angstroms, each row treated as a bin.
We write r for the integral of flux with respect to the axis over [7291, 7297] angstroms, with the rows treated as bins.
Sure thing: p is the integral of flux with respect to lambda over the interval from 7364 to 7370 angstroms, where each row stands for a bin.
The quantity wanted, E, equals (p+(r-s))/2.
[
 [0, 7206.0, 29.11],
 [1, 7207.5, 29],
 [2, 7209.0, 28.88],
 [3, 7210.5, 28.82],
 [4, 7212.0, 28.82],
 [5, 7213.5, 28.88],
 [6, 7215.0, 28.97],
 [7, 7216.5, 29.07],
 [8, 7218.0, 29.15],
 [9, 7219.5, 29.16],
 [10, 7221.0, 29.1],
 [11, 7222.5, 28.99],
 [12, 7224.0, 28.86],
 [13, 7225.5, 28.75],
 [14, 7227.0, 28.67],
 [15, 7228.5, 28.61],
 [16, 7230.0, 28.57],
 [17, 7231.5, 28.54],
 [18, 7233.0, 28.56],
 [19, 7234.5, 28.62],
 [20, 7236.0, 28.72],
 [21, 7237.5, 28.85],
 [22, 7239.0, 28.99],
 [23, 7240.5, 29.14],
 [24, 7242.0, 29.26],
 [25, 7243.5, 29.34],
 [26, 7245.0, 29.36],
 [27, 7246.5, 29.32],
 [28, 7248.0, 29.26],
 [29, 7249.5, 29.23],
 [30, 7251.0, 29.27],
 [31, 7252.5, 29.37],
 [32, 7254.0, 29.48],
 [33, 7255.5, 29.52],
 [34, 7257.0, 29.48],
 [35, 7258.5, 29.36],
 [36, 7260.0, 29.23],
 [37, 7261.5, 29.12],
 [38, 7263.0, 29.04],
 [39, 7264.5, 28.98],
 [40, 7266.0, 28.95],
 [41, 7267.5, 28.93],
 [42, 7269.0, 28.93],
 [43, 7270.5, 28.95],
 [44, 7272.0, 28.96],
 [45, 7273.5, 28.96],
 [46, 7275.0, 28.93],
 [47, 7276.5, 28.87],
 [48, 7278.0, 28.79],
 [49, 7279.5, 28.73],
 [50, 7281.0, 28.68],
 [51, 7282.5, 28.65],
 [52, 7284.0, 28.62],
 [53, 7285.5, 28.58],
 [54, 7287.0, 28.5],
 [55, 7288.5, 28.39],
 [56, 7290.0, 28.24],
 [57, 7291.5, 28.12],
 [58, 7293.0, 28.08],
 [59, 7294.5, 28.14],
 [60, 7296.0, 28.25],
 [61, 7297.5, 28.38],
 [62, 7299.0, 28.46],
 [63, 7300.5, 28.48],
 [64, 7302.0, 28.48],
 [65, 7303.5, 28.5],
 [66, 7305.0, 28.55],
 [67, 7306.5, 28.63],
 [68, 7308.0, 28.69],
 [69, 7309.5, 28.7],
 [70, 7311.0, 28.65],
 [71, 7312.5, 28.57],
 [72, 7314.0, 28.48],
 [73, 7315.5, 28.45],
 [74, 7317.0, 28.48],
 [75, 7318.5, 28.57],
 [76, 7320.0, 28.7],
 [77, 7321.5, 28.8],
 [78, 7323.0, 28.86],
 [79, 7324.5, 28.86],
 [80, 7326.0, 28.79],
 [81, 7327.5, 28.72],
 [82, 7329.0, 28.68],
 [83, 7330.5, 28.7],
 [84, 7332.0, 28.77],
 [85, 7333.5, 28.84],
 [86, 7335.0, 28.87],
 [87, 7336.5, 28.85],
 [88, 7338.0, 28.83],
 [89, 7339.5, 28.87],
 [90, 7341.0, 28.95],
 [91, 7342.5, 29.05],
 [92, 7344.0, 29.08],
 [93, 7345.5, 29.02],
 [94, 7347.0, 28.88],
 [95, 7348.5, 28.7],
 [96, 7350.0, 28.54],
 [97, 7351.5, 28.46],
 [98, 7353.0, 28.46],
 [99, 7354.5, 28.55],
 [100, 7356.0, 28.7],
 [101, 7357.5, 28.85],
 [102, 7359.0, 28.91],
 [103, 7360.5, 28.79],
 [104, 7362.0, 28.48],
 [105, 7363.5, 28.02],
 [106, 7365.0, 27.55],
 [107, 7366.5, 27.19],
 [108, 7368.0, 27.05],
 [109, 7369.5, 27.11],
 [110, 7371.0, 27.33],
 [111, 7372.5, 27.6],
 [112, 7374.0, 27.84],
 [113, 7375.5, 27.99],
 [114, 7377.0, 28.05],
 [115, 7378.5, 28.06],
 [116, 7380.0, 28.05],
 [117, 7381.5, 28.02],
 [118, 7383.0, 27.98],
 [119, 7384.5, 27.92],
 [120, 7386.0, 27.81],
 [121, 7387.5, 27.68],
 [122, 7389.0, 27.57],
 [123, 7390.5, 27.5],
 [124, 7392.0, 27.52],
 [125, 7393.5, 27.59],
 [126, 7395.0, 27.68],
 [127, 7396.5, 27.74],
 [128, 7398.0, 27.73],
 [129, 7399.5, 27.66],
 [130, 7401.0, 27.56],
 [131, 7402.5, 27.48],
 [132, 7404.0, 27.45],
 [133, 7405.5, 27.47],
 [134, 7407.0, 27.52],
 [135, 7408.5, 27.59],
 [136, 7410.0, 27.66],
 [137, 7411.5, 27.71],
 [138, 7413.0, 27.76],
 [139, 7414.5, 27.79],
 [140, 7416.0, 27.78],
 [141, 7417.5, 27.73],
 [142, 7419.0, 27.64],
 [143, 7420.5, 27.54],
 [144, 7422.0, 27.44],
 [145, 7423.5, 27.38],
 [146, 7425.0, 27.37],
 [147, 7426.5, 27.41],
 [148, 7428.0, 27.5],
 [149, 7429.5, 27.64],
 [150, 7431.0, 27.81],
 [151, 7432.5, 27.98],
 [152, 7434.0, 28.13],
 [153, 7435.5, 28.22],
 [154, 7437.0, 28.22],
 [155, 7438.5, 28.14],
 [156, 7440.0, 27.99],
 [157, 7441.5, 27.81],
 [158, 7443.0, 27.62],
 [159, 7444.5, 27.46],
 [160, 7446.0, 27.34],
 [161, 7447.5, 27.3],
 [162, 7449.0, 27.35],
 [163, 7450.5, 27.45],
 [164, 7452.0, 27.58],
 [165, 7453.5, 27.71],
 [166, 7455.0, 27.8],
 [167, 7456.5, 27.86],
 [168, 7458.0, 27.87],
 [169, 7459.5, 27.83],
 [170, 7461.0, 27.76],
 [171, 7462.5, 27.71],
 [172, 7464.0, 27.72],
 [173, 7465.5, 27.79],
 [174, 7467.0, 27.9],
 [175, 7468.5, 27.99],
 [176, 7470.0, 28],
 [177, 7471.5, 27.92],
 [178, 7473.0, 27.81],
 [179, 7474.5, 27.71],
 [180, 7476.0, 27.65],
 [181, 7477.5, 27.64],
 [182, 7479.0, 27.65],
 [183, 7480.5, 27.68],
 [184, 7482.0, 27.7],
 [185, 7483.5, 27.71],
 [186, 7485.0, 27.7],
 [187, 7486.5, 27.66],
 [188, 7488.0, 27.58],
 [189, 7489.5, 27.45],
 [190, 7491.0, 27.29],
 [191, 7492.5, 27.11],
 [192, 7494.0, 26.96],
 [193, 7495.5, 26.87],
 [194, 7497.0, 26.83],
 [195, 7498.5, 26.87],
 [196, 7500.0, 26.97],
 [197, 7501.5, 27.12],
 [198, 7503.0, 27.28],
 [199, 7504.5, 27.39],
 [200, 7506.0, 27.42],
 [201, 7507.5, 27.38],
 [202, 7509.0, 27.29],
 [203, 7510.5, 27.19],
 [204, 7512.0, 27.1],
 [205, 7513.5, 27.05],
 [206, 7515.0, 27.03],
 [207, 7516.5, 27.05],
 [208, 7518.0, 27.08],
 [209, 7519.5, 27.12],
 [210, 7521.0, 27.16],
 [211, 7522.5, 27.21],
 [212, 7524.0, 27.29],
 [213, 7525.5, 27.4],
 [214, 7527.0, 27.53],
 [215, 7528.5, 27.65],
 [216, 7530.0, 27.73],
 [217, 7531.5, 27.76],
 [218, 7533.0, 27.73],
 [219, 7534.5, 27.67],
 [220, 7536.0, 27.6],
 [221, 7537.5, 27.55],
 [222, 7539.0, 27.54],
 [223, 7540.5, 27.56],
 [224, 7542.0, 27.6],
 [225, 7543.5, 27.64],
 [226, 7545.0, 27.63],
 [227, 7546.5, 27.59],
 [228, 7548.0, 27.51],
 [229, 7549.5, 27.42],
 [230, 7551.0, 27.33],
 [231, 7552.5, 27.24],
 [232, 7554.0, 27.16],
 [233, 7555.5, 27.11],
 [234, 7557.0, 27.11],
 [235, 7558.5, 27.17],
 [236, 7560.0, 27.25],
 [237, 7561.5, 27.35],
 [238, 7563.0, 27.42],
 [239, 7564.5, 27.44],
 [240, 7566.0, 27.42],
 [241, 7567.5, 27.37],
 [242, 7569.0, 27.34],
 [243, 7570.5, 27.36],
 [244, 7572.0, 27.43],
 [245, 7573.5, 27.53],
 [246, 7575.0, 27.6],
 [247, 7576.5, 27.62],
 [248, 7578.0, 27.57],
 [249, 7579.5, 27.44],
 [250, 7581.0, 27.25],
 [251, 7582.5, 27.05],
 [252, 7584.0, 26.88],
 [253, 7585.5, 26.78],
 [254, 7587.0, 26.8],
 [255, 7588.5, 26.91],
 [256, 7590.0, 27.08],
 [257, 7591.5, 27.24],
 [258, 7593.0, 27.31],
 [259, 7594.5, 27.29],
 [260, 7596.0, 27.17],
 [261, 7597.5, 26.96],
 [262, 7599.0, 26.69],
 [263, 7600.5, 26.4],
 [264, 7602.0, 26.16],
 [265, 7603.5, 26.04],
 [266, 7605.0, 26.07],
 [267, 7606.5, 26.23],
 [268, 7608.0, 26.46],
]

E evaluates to 80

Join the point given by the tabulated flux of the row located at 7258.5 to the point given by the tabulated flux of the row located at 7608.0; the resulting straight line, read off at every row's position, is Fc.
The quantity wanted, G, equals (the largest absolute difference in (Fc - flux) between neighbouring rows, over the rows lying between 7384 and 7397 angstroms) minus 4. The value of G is -3.88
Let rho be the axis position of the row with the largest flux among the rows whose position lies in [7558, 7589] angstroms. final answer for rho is 7576.5 angstroms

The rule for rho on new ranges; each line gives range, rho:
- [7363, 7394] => 7378.5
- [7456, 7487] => 7470.0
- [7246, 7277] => 7255.5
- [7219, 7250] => 7245.0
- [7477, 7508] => 7483.5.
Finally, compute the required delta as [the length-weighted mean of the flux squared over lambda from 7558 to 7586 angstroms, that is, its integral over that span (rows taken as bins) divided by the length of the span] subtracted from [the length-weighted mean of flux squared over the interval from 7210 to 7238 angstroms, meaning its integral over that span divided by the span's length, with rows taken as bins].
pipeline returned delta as 84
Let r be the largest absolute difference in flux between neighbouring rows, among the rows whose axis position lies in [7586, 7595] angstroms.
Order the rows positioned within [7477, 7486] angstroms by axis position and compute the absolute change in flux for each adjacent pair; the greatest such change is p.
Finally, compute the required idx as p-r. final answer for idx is -0.14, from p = 0.030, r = 0.17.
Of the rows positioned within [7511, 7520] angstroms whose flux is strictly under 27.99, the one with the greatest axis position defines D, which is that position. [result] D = 7519.5 angstroms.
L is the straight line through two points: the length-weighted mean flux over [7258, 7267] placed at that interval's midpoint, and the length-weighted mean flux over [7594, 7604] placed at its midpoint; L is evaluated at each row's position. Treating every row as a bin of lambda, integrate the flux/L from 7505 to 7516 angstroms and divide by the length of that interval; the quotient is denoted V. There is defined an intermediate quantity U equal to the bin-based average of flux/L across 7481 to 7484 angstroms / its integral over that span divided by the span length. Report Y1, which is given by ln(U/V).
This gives 0.011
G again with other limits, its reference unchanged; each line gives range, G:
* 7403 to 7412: -3.92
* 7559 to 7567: -3.89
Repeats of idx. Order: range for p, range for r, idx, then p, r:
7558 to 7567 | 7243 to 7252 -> 0.04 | 0.100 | 0.06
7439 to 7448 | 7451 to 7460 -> 0.06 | 0.190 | 0.13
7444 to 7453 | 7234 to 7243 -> -0.02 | 0.130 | 0.15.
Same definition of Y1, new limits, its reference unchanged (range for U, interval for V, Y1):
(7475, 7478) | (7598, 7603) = 0.012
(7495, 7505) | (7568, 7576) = -0.034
